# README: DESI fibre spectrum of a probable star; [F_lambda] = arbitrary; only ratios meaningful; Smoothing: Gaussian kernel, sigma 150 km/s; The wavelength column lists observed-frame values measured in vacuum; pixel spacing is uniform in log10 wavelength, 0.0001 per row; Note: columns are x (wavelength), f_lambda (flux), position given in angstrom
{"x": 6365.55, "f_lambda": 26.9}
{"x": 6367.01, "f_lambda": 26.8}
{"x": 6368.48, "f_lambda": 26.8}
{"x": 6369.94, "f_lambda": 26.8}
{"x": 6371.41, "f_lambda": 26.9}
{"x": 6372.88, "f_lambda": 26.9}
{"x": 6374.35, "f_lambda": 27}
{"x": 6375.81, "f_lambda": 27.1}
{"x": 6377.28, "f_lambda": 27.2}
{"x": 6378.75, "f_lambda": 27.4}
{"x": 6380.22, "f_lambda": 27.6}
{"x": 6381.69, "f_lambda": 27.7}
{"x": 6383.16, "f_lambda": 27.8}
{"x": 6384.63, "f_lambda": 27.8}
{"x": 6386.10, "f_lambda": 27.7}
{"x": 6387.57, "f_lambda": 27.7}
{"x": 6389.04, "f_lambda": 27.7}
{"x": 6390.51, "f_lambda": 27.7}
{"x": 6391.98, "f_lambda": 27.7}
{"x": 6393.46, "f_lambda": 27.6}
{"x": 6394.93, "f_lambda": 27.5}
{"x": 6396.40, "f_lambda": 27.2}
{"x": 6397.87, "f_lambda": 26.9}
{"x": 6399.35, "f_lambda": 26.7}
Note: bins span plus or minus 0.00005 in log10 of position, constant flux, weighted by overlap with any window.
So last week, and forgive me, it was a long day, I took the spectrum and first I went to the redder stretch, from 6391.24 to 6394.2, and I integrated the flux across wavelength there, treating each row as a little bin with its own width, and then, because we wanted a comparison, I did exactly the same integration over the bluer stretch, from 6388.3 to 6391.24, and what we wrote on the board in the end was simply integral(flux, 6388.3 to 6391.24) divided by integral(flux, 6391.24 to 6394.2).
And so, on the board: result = 1.00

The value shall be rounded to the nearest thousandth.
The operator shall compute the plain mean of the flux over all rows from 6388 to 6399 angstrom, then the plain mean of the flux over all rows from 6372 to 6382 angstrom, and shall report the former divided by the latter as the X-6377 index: 1.007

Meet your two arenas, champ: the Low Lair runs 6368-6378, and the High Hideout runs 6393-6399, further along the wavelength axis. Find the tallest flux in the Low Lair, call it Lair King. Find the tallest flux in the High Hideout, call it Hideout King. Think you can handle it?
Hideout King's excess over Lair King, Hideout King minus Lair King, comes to 0.4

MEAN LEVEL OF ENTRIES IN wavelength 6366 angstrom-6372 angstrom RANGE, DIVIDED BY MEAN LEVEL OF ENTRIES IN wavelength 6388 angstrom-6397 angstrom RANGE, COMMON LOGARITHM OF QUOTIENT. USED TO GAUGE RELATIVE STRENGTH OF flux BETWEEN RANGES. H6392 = -0.012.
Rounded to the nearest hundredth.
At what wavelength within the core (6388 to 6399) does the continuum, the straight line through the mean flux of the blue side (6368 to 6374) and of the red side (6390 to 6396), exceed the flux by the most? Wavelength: 6397.87 angstrom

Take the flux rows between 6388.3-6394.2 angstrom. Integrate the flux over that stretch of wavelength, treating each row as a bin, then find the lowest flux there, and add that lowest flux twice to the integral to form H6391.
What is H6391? 218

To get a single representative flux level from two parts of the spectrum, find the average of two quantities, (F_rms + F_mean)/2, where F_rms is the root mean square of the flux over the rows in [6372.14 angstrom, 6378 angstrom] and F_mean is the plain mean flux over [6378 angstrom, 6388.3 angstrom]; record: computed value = 27.4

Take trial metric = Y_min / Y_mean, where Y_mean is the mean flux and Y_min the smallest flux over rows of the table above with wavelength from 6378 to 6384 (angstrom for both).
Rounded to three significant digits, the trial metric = 0.992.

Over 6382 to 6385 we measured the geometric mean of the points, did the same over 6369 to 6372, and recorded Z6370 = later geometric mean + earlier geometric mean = 54.6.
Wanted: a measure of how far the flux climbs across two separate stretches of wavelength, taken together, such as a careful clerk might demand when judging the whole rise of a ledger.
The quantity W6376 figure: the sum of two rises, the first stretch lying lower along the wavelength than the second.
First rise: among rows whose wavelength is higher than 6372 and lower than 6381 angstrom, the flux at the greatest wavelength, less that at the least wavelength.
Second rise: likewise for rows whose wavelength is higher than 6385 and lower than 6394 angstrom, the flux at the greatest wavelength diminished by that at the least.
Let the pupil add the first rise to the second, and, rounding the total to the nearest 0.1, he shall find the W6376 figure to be 0.6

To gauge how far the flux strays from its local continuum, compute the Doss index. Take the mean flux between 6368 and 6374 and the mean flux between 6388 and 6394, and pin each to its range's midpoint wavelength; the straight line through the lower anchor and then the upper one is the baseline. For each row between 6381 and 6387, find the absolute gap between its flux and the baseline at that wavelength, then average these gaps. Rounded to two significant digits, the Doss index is 0.37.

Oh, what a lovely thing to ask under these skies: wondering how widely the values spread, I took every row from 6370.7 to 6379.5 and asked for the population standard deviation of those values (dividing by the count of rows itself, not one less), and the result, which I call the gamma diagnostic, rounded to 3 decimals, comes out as 0.177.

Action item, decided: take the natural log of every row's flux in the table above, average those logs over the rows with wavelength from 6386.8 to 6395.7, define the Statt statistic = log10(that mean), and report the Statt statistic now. 0.521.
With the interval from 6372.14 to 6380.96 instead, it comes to 0.519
